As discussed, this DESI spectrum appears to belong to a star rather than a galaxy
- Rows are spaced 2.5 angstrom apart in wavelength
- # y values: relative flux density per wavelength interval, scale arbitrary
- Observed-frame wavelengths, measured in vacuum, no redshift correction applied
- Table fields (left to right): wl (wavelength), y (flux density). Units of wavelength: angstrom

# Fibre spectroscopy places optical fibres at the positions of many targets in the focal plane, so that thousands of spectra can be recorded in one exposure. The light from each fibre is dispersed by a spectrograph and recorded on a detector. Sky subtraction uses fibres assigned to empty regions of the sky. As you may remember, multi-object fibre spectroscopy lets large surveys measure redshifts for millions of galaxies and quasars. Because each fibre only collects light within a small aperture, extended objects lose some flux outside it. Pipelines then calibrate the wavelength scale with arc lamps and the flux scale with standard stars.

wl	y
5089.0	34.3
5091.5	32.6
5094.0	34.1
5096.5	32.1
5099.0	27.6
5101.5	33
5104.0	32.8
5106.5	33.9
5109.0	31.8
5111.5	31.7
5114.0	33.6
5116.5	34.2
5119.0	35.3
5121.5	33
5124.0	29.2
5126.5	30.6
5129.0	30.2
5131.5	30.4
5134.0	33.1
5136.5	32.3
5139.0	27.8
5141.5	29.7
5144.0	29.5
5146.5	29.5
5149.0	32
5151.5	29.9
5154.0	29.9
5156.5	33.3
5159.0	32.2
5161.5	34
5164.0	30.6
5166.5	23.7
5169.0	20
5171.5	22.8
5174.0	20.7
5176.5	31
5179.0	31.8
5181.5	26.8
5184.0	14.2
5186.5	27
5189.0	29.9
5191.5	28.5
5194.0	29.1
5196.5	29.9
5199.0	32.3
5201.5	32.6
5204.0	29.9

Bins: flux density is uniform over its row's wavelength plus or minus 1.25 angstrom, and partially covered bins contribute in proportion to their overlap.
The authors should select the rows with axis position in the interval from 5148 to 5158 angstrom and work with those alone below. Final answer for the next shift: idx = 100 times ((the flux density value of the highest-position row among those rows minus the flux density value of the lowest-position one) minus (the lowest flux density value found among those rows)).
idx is -2860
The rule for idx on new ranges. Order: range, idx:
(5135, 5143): -3040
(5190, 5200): -2470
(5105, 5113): -3390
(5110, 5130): -3070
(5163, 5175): -2990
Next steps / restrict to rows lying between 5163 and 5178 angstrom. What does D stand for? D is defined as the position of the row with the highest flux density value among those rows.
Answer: 5176.5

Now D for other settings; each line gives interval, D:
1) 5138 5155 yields 5149.0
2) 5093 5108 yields 5094.0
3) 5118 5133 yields 5119.0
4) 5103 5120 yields 5119.0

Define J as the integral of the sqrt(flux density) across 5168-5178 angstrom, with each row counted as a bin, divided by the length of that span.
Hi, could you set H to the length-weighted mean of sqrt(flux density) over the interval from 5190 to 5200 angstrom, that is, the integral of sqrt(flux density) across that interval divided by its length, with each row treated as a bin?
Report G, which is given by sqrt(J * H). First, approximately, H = 5.47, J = 4.87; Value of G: 5.16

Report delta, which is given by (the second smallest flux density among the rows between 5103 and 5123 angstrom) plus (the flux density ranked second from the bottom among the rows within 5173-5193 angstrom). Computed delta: 52.5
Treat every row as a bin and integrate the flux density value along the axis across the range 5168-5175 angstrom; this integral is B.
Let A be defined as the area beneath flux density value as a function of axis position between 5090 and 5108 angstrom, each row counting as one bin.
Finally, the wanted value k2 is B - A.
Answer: -433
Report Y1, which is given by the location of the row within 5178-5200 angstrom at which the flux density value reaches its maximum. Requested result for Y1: 5199.0 angstrom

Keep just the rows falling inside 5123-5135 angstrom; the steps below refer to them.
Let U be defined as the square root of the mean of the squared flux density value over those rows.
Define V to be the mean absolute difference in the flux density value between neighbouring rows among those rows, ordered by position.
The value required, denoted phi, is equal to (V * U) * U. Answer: 1109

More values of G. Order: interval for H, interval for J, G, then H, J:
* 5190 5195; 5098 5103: 5.45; 5.37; 5.52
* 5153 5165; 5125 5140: 5.60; 5.66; 5.54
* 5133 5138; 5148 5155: 5.61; 5.69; 5.53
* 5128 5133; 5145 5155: 5.51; 5.52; 5.51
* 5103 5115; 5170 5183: 5.40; 5.72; 5.10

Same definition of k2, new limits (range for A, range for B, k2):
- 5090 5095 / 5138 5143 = -23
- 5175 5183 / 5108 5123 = 266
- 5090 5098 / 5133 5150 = 256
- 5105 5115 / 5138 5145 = -124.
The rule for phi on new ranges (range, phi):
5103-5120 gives 1279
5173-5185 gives 4765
